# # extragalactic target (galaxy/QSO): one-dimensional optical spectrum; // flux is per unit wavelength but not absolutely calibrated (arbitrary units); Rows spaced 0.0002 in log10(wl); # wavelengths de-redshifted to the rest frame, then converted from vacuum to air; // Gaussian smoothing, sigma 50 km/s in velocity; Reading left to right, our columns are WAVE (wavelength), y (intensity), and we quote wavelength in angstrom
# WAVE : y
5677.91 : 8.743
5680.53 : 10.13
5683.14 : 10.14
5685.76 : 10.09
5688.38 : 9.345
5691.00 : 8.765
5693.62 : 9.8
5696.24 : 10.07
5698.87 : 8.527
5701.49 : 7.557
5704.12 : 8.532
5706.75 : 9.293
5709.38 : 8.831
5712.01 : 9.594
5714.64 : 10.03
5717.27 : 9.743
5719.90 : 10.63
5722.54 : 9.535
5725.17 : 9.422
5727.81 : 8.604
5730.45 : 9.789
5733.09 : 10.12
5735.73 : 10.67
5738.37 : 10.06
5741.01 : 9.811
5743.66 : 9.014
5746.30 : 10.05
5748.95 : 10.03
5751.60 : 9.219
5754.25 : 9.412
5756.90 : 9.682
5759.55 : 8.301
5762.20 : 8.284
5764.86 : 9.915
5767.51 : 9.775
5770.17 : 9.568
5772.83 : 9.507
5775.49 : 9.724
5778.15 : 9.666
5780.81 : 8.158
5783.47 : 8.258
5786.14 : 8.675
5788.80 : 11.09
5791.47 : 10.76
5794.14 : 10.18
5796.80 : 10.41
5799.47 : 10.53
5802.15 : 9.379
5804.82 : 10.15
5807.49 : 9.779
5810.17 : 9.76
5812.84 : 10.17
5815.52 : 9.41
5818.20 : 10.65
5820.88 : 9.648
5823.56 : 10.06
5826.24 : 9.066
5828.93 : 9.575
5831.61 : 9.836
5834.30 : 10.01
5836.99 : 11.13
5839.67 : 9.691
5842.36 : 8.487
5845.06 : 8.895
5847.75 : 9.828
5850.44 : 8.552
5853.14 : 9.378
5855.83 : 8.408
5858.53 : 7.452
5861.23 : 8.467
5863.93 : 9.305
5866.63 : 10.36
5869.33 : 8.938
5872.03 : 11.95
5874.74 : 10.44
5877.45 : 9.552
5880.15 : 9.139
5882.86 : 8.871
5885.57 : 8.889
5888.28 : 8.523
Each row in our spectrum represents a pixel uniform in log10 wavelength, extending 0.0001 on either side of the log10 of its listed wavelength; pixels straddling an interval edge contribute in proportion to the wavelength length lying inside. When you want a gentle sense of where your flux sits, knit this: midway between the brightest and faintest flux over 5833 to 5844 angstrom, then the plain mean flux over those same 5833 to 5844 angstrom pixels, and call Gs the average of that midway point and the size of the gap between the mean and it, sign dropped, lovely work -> 4.91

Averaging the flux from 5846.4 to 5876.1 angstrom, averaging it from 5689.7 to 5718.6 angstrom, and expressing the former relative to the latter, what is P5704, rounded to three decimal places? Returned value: 1.023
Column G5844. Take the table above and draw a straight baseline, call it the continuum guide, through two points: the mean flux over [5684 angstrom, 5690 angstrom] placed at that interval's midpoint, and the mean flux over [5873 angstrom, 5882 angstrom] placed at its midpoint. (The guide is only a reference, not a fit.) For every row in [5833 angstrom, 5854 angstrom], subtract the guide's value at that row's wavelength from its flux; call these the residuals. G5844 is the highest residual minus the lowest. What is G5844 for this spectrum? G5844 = 2.64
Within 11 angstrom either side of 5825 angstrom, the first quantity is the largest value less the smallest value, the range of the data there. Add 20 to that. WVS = 21.6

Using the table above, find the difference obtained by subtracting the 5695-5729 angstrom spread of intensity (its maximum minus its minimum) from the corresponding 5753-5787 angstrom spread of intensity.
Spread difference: -1.3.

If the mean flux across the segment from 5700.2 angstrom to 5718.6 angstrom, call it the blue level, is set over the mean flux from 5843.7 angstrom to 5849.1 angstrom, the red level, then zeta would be 0.97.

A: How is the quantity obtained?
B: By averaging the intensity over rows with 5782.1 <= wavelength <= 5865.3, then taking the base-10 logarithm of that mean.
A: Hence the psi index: 0.981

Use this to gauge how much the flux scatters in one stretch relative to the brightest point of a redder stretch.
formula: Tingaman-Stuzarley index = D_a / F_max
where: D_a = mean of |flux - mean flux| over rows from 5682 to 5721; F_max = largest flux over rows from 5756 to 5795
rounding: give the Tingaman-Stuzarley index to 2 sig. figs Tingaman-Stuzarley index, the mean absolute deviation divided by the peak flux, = 0.059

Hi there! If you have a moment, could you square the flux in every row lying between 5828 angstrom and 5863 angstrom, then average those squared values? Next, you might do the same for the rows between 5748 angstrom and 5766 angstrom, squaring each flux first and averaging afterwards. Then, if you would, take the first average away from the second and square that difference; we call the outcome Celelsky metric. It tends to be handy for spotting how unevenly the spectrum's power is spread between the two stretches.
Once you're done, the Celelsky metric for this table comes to 0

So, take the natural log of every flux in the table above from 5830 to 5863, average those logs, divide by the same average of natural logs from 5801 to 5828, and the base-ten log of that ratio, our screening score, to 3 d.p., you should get -0.014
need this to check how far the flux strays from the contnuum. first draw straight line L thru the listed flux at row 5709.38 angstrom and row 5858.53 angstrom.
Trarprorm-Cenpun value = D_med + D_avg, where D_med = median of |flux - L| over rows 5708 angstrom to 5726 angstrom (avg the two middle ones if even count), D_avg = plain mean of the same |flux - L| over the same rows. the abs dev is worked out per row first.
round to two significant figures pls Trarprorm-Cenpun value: 1.8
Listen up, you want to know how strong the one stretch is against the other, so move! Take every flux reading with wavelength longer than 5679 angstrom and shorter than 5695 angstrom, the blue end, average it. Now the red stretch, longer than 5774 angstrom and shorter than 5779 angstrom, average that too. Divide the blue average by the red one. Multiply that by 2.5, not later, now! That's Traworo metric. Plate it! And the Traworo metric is 2.50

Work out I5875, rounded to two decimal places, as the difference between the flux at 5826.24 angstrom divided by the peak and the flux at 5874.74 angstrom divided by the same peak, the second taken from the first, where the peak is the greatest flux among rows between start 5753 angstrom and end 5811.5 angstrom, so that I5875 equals -0.12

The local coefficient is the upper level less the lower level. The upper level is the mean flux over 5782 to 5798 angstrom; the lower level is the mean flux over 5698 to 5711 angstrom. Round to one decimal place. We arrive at 1.3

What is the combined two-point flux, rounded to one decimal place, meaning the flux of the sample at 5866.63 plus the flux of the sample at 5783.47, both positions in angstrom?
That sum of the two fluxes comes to 18.6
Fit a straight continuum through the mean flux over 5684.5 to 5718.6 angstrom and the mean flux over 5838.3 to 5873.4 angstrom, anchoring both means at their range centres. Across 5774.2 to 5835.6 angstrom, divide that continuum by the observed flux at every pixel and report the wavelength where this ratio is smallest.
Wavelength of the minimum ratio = 5788.80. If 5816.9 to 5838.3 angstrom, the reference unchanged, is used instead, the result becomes 5836.99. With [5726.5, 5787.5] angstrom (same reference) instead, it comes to 5735.73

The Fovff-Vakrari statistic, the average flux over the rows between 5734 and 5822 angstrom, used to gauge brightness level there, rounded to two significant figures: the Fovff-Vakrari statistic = 9.7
